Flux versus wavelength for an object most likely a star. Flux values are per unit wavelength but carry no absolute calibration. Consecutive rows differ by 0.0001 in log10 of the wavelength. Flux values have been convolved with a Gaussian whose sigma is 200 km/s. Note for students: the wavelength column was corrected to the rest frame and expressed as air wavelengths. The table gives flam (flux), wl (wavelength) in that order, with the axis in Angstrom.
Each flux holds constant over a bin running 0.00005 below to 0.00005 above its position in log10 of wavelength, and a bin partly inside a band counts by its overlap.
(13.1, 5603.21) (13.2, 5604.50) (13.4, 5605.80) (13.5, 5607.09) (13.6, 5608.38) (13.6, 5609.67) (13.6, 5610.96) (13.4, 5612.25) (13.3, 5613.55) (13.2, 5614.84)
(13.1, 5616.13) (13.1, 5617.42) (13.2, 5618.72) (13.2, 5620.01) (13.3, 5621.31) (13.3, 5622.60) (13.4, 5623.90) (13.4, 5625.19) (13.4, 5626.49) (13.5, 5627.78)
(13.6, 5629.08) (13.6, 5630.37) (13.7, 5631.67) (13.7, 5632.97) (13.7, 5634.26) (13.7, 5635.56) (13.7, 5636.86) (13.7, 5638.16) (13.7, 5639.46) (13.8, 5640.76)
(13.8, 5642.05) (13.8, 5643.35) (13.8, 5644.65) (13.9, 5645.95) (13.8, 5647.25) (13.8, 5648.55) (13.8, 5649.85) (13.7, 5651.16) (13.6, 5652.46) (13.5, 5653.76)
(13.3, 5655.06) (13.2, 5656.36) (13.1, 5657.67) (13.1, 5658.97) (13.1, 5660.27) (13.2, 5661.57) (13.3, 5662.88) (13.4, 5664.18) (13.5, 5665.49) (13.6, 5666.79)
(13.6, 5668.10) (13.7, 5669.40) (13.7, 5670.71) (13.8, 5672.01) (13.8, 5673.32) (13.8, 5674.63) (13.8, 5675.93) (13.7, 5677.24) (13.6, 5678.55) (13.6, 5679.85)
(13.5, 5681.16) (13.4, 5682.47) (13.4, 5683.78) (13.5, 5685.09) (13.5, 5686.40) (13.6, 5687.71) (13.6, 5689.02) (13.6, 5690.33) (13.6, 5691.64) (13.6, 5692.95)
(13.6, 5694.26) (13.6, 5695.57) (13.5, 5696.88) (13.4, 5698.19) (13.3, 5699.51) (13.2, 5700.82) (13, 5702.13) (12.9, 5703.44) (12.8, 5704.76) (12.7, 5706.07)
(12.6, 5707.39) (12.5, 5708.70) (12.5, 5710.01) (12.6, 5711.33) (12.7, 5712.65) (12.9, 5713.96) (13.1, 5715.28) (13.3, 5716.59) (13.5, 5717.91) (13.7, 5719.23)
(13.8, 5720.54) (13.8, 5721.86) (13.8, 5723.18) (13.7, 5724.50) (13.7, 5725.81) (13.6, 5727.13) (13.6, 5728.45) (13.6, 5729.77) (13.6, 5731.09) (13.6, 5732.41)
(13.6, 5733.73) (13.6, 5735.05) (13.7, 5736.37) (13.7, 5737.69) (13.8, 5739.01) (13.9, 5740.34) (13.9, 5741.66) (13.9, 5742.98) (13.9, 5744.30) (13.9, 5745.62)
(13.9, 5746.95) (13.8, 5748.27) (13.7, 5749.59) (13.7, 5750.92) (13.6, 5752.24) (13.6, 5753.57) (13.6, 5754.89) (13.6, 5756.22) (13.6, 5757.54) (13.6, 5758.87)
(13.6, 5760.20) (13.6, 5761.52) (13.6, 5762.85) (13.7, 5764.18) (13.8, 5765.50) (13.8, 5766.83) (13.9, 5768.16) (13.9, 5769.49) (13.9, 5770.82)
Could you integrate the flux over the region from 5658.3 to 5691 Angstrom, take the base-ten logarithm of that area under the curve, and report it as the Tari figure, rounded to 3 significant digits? 2.65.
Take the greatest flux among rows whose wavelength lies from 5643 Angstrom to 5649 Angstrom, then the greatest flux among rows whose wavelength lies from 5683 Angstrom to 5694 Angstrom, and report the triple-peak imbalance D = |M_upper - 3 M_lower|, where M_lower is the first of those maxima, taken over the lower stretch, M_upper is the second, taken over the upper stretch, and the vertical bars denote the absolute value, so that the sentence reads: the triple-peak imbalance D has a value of 28.1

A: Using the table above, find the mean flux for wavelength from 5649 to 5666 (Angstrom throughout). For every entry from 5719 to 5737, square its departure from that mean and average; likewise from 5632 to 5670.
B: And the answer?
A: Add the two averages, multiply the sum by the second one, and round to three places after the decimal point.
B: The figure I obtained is 0.020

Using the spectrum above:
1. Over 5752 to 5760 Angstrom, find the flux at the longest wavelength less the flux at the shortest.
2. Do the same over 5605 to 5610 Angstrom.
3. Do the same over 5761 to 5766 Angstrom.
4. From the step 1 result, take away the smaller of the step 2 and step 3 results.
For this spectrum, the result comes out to -0.2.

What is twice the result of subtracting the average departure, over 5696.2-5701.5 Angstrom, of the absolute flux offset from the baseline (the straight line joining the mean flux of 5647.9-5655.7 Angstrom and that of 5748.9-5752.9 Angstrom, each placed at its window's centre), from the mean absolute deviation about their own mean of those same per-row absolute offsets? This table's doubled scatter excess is -0.38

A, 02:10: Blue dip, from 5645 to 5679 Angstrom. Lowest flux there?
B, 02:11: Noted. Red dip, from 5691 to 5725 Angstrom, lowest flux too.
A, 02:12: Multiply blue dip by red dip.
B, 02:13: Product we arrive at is 164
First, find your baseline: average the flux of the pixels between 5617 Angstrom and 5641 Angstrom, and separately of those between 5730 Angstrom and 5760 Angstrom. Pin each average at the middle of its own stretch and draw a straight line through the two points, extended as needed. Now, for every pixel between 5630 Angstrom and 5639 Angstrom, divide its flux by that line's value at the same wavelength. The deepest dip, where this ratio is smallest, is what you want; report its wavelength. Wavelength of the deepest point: 5630.37 Angstrom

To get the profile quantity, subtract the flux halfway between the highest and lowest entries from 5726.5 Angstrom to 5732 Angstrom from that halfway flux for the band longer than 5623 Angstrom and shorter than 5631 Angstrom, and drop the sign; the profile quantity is 0.10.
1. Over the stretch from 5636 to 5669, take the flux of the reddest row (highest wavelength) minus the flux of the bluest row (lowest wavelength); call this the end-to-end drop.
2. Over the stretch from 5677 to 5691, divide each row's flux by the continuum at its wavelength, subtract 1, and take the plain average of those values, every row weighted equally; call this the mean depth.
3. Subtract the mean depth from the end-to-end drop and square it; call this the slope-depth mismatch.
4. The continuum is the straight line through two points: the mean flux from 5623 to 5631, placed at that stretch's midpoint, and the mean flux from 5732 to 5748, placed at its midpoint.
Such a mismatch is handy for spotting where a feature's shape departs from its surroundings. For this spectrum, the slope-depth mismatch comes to 0.009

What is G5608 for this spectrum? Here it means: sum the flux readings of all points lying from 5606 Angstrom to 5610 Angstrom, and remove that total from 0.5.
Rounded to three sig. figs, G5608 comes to -40.2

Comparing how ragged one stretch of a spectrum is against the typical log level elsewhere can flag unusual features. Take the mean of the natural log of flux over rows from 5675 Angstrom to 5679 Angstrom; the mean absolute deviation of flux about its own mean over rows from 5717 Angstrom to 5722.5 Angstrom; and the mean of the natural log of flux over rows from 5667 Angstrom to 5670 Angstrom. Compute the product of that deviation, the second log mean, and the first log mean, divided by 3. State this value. 0.23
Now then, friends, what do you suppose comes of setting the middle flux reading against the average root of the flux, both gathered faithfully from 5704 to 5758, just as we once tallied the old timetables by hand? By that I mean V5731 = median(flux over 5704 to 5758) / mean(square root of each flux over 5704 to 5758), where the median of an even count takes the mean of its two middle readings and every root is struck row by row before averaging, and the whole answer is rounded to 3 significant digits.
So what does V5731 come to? 3.70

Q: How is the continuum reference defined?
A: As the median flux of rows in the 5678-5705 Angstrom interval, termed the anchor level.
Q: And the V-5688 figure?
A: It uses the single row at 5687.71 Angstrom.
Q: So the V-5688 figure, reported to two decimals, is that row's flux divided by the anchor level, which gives 1.01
